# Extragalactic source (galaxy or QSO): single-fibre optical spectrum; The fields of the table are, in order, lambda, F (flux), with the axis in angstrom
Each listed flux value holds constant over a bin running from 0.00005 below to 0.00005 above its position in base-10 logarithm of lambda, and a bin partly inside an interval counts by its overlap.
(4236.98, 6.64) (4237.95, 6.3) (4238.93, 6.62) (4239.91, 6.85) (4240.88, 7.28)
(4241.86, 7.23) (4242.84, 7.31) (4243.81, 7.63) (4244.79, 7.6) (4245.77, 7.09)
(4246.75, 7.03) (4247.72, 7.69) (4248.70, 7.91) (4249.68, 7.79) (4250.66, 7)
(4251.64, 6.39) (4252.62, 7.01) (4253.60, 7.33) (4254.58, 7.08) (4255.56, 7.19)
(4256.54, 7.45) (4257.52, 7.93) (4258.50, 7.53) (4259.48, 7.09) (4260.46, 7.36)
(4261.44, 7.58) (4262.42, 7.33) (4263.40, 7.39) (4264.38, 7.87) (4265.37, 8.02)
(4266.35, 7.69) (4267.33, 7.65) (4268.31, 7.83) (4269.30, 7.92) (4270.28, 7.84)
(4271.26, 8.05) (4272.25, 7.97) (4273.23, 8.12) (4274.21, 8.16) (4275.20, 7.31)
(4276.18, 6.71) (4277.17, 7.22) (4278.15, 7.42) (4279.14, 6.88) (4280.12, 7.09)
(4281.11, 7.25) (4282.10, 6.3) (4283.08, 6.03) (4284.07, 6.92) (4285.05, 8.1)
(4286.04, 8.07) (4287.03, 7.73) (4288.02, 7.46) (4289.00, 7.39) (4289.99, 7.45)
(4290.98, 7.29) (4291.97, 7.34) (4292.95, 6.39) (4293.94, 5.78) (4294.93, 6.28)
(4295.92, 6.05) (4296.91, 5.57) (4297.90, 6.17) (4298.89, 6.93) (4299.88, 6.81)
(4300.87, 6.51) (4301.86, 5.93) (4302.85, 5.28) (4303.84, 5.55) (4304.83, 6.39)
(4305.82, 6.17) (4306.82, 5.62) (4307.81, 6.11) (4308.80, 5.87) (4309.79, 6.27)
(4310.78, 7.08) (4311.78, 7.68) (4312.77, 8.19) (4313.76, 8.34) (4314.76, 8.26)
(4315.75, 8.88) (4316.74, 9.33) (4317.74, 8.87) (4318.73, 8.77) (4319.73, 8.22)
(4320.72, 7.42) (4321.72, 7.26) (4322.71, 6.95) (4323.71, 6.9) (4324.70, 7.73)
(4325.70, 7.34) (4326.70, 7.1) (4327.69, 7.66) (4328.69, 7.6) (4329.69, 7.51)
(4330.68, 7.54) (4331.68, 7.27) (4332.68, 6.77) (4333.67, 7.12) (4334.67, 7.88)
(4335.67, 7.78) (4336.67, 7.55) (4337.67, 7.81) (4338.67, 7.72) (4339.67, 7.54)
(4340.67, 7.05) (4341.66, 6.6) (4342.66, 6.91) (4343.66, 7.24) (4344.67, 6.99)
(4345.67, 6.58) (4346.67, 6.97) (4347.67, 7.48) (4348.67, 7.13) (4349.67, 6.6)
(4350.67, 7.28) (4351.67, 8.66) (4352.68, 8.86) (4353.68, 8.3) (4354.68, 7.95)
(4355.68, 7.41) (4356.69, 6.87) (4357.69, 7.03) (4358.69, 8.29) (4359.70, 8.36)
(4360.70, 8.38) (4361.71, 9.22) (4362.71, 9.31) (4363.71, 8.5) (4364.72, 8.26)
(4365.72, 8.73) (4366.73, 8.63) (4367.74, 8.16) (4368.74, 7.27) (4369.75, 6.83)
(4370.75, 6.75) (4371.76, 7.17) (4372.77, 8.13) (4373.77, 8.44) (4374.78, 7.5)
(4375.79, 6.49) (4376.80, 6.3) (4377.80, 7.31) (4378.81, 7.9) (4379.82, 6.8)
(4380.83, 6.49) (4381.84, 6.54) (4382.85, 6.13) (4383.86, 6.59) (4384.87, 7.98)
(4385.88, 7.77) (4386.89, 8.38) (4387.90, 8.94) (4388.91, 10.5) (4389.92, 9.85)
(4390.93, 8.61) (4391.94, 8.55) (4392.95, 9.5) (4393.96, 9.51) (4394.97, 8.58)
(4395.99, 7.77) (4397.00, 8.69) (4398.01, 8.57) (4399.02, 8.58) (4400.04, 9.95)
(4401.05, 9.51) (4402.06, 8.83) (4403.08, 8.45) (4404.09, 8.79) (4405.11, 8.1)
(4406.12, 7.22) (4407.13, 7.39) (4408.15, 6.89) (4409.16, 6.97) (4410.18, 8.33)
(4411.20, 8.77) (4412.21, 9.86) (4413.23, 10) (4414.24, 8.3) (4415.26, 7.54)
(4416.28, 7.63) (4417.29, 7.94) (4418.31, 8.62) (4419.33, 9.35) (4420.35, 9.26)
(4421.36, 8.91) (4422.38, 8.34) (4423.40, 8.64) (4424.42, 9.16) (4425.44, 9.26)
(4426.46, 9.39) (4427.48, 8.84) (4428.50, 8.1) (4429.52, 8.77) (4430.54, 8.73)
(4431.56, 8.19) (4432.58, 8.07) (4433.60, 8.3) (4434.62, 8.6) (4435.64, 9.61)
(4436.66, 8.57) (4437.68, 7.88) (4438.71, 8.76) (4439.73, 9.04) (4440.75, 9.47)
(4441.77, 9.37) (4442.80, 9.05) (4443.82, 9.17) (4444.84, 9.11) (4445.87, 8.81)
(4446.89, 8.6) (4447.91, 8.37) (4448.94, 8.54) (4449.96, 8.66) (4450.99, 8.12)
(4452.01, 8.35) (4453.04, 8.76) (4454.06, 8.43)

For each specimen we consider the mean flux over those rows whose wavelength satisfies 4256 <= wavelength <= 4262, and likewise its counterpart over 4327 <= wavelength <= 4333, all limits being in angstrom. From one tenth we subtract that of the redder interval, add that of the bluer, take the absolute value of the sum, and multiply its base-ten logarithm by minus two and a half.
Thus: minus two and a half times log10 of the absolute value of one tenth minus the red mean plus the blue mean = 1.8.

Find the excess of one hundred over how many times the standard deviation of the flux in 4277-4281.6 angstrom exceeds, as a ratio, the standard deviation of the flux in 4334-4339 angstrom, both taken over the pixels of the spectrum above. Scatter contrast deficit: 98.4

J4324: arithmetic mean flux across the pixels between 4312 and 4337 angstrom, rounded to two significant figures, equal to 7.8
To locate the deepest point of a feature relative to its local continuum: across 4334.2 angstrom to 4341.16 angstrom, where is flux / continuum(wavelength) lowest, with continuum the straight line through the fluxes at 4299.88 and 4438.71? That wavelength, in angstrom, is 4340.67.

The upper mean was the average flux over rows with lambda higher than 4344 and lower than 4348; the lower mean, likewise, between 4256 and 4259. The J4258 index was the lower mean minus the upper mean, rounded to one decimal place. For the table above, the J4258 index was 0.6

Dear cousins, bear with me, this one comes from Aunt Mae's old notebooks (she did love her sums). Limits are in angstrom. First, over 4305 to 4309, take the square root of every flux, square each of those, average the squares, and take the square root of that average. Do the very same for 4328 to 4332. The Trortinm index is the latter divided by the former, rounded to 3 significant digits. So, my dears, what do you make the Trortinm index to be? 1.12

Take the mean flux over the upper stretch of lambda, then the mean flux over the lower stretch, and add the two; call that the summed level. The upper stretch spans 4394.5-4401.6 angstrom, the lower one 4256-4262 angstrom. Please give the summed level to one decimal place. 16.3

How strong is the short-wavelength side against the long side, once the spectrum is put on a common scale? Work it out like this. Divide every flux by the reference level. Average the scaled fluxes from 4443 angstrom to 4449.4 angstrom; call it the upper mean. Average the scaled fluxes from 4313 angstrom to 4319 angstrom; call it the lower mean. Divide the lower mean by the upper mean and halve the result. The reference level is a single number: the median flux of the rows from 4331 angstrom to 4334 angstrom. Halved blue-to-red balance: 0.50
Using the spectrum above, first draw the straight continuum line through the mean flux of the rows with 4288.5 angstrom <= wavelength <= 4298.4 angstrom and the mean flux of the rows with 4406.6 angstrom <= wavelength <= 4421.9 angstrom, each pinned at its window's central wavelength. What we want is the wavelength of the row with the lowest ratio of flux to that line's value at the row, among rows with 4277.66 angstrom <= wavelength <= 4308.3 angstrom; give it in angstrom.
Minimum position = 4302.85 angstrom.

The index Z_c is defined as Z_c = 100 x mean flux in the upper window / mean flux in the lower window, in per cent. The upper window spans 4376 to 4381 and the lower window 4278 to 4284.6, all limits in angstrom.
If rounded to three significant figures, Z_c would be 102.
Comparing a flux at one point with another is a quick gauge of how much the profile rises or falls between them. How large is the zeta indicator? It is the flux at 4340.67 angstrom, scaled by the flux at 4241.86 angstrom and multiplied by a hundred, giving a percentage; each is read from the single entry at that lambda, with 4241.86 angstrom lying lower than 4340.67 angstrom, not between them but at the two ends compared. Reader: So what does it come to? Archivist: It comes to 98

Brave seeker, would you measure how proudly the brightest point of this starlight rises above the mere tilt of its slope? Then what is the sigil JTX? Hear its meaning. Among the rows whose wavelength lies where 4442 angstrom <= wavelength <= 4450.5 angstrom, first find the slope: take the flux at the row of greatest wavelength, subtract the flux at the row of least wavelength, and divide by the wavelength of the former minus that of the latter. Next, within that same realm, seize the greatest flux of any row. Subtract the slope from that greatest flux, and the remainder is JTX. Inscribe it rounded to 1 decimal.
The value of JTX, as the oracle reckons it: 9.2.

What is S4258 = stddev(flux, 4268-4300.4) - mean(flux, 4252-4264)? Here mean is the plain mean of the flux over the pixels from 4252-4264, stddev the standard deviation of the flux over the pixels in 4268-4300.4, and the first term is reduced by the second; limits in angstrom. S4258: -6.6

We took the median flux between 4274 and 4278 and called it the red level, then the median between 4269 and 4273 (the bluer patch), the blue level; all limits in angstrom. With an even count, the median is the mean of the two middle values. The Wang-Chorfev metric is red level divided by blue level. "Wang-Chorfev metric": 0.91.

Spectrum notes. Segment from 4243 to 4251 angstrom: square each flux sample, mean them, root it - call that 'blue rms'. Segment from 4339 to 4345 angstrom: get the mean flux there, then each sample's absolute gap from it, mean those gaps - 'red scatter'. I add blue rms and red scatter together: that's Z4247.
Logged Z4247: 7.7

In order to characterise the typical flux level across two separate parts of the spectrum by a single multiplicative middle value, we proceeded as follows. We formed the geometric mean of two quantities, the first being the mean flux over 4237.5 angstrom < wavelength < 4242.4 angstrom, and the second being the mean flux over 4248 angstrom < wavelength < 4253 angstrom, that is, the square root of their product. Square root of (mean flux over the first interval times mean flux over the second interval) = 7.04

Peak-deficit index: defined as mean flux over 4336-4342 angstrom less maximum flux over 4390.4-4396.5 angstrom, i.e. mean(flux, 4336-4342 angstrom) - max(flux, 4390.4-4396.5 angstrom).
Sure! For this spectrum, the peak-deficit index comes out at -2.1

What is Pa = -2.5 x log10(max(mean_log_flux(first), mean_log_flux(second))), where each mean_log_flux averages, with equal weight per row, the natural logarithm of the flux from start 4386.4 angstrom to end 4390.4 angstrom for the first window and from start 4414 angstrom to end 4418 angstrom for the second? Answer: -0.875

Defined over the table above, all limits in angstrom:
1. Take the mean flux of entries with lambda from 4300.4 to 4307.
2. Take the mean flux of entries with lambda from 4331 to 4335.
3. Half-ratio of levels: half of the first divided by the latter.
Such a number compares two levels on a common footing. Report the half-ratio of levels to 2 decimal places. 0.41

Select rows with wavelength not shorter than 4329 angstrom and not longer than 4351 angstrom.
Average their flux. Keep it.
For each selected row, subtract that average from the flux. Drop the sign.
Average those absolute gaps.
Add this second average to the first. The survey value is 7.58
